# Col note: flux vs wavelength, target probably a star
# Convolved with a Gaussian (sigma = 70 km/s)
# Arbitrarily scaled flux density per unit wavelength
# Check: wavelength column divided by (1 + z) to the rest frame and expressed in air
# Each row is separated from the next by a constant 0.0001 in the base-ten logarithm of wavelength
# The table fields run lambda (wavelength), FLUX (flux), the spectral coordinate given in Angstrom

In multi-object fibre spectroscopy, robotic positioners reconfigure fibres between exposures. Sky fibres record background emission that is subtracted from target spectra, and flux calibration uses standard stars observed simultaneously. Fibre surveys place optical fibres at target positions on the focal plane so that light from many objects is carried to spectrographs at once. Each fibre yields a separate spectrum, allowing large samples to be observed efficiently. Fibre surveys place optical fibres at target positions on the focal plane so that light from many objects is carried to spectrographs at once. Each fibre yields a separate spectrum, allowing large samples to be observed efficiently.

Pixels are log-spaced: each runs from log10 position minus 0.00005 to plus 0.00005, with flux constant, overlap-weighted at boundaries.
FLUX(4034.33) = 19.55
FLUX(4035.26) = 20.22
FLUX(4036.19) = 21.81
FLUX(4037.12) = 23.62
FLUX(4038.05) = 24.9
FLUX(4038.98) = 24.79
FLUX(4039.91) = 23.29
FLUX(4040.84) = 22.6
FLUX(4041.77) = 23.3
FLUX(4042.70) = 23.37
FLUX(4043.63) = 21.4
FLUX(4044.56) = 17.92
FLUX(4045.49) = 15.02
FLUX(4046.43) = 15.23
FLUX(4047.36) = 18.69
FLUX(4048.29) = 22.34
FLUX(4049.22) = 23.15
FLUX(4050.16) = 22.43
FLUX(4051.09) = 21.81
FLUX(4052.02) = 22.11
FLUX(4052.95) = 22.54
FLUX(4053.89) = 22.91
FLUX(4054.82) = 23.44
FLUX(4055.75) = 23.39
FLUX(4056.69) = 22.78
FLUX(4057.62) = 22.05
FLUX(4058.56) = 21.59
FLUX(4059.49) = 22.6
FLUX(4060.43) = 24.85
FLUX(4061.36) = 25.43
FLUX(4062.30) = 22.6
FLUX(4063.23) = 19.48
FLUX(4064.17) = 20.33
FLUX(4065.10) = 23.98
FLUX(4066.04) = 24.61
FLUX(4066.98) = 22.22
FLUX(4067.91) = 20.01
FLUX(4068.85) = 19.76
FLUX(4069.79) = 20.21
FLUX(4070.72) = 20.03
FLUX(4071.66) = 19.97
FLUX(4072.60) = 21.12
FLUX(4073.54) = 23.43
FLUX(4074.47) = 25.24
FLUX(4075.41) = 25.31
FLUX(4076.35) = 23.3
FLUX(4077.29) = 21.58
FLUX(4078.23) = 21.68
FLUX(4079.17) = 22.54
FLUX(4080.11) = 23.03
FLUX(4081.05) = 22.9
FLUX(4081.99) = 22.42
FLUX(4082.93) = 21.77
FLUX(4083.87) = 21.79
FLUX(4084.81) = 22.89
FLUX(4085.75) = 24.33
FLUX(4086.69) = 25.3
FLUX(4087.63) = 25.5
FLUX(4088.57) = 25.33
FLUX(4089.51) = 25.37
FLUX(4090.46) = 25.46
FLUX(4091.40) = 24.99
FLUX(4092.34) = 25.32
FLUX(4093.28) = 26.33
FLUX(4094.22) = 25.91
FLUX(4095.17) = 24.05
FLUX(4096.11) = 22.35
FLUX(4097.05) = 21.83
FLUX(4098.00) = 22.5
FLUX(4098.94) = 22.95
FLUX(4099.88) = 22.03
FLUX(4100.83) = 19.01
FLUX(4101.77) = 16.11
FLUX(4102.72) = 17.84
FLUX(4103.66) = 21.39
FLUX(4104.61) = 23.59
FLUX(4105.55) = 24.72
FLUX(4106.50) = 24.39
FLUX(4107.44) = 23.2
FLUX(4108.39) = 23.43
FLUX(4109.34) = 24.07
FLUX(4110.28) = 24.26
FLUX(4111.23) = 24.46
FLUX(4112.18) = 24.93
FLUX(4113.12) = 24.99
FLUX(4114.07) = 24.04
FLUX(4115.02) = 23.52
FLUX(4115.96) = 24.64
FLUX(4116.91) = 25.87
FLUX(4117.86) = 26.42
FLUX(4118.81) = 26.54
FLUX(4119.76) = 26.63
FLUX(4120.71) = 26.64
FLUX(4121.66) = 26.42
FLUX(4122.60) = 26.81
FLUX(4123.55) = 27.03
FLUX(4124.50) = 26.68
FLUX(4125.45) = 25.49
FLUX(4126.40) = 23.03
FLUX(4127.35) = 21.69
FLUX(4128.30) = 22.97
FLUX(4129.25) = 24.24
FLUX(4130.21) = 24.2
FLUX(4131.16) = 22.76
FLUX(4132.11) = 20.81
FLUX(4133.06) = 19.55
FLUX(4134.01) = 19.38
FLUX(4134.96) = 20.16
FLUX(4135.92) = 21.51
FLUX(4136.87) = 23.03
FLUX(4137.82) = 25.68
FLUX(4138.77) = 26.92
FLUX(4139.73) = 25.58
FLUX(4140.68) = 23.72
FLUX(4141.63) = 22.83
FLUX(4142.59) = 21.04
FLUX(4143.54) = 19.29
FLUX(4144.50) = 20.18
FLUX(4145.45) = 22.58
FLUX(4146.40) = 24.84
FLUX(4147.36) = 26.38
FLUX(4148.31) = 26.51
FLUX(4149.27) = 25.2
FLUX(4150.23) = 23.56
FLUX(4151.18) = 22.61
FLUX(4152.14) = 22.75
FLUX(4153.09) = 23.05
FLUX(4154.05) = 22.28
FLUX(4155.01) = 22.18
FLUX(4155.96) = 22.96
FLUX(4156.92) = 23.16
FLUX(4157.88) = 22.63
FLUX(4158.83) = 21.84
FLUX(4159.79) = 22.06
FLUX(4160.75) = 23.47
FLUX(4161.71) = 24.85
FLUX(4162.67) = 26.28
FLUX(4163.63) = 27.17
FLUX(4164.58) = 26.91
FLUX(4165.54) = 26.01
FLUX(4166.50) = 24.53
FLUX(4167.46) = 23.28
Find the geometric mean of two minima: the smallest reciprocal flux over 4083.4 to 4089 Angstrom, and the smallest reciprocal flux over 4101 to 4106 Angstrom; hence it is 0.0398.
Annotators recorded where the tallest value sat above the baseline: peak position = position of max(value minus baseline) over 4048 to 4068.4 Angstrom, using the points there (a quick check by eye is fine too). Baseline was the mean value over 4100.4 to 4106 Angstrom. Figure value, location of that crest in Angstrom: 4061.36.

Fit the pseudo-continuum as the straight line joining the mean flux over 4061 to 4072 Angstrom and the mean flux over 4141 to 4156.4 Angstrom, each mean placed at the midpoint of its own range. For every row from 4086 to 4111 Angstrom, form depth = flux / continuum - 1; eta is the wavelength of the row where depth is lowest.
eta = 4101.77 Angstrom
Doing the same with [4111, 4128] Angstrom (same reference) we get 4127.35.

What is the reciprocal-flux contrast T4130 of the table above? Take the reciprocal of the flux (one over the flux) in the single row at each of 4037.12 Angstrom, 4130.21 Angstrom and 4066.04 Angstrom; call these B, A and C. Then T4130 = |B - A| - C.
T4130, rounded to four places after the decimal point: -0.0396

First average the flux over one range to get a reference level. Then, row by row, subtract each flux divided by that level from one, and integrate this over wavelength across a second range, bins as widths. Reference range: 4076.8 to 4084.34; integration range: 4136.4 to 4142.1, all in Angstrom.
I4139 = -0.62 Angstrom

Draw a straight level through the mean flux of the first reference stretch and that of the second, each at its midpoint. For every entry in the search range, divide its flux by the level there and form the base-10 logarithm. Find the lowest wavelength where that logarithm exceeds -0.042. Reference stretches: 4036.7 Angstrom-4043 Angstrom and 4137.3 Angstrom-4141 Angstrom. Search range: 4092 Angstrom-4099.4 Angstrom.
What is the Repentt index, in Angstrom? 4092.34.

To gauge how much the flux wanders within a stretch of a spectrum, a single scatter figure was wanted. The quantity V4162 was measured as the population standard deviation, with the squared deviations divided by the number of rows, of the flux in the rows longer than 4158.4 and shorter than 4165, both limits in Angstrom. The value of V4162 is 2.1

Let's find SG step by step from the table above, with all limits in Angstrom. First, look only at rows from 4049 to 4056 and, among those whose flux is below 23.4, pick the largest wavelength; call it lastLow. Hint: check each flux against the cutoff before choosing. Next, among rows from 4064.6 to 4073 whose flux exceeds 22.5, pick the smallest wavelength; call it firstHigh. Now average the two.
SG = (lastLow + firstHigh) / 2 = 4060.4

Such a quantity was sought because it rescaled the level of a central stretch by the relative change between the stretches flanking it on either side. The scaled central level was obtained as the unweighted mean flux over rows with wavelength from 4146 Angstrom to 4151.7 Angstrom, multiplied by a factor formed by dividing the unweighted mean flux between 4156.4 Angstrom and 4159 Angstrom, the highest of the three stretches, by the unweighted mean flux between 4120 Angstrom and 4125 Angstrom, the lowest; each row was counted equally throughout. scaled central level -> 21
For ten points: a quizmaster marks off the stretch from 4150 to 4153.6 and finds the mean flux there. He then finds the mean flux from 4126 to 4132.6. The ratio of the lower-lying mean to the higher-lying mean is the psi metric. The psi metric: 0.99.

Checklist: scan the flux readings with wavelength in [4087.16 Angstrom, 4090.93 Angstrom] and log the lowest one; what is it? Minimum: 25.33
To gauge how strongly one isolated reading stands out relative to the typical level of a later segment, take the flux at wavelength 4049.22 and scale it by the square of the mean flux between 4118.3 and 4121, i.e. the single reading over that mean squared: 0.033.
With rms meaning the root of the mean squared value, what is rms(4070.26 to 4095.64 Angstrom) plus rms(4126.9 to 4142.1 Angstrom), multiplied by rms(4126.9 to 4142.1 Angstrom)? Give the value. 1067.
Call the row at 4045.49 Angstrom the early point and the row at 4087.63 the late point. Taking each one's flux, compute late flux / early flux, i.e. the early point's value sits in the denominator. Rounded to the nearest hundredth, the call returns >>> 1.70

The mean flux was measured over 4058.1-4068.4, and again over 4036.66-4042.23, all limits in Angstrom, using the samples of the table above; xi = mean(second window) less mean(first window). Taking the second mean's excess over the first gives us 1.2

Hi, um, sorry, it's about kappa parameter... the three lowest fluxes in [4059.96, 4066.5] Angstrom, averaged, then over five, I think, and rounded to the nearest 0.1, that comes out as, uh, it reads 4.2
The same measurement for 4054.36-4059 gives 4.4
